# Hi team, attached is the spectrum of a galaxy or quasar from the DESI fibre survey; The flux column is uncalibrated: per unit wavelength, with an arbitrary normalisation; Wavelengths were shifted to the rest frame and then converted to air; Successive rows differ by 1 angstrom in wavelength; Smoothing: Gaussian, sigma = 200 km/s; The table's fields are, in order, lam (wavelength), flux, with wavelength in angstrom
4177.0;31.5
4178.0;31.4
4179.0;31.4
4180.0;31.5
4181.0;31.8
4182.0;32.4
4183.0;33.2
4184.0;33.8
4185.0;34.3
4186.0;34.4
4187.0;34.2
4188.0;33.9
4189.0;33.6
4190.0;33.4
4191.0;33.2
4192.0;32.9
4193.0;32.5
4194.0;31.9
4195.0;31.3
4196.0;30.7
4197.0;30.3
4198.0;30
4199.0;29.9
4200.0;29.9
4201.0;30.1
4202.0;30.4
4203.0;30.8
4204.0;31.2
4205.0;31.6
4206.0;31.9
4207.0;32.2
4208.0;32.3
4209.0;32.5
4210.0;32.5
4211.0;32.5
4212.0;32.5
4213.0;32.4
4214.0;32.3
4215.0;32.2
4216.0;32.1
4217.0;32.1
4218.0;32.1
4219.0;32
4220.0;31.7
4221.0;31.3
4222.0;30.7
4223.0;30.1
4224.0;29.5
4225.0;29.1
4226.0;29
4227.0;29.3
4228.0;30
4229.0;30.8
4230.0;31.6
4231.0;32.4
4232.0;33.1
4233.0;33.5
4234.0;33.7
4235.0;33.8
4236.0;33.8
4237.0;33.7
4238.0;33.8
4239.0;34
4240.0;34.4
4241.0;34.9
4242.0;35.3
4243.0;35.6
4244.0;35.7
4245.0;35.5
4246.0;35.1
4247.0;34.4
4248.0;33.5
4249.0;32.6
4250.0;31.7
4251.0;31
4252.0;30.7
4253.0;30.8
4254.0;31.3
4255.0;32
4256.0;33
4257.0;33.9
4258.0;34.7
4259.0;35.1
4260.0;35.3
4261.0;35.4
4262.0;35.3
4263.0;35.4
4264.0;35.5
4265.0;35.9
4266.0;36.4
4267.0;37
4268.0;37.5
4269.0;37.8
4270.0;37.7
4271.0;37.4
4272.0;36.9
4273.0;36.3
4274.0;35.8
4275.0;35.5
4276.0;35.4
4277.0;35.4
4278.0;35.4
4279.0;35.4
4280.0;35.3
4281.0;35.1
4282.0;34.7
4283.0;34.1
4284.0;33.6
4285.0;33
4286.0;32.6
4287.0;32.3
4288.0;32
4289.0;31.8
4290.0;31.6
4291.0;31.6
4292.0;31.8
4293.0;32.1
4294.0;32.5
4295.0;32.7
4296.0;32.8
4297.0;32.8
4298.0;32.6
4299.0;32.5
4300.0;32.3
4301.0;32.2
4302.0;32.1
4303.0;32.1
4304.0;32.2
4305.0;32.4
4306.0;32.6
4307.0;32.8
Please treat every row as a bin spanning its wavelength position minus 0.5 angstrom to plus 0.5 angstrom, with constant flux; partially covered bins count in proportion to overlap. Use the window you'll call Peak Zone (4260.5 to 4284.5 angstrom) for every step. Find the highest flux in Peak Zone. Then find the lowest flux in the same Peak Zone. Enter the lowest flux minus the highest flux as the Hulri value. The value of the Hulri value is -4.2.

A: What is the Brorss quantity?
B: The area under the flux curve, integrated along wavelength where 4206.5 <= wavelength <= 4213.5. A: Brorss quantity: 227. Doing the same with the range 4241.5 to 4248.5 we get 245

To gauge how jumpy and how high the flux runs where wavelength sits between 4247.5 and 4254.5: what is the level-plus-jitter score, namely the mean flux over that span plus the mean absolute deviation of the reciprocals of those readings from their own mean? 31.7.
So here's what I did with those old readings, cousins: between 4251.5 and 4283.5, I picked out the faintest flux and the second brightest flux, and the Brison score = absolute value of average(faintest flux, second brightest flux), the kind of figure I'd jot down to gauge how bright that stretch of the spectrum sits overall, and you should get 34.2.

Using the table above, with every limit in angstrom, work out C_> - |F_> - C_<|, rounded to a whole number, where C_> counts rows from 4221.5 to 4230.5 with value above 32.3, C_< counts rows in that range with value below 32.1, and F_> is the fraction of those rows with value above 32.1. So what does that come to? -9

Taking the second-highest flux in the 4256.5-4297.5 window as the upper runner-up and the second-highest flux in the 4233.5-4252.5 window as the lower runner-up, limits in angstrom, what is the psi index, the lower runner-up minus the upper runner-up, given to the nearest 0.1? -2.1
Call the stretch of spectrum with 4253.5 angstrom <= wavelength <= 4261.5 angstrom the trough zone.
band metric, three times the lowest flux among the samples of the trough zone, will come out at 94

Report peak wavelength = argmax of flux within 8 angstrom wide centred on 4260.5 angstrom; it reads 4264.0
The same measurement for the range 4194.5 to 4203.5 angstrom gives 4195.0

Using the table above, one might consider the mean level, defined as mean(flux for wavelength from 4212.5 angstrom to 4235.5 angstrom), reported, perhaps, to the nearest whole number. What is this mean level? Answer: 32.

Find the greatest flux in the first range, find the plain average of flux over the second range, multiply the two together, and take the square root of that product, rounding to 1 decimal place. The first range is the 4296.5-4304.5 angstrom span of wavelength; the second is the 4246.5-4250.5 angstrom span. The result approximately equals 32.9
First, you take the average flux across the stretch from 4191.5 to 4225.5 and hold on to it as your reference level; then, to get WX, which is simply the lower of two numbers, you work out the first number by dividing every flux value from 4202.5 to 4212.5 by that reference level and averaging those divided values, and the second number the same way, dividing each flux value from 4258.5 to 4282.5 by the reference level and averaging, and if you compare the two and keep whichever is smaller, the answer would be 1.02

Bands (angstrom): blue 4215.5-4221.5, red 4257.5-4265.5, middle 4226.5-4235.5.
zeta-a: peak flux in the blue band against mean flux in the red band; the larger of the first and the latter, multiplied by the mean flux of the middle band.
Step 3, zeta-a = 1131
